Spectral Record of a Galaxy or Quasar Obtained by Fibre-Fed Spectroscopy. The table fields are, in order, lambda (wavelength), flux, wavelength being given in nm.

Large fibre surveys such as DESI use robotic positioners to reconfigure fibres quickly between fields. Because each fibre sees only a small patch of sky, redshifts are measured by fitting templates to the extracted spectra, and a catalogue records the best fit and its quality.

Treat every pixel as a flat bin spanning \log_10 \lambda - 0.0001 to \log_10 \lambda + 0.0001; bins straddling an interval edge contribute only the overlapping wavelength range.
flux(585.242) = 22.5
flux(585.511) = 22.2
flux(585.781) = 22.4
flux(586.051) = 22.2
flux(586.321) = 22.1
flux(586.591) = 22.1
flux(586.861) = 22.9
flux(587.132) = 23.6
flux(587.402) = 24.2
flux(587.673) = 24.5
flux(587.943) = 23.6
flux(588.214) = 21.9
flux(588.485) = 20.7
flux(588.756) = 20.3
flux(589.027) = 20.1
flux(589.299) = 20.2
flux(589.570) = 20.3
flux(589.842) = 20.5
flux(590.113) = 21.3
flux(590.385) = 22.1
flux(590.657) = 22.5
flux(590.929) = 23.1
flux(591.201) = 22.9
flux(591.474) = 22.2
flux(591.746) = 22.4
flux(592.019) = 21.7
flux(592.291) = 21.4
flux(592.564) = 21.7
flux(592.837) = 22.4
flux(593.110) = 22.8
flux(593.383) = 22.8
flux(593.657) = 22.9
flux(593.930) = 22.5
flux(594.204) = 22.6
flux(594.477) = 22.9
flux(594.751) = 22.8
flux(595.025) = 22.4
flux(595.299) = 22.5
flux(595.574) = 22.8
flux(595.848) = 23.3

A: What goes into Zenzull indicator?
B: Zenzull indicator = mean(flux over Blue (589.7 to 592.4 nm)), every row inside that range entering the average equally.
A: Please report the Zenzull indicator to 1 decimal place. 22.0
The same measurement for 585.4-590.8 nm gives 22.0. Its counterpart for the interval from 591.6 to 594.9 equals 22.4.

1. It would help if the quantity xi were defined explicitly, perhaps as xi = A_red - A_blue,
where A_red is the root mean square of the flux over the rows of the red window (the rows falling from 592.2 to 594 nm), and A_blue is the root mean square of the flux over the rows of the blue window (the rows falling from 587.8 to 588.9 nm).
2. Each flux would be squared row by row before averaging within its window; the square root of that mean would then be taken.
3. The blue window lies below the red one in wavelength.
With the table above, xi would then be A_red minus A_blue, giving 0.70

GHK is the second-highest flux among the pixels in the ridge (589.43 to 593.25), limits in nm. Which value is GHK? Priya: 22.9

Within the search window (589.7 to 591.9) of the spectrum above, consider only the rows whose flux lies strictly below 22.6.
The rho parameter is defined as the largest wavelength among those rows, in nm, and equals 591.746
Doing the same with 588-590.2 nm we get 590.113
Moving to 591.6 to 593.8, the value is 592.837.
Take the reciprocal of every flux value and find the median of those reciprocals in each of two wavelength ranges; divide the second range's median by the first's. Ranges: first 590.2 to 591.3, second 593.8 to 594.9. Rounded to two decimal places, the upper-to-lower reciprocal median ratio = 1.00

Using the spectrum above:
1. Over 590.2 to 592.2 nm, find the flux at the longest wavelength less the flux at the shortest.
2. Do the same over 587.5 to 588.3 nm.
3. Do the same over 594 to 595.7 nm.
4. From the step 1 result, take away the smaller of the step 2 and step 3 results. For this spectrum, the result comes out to 2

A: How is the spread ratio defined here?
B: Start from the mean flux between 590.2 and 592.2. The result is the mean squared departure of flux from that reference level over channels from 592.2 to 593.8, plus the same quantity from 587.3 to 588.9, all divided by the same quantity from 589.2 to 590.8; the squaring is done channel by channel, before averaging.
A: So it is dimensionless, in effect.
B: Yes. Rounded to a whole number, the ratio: 1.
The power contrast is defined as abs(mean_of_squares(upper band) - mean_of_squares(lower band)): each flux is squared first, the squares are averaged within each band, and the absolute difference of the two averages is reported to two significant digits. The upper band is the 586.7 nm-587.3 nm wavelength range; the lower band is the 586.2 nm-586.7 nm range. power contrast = 52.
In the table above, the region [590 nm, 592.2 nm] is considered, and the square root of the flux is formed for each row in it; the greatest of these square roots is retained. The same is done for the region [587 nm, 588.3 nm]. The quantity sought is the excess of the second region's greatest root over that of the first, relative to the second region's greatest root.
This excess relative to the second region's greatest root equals 0.03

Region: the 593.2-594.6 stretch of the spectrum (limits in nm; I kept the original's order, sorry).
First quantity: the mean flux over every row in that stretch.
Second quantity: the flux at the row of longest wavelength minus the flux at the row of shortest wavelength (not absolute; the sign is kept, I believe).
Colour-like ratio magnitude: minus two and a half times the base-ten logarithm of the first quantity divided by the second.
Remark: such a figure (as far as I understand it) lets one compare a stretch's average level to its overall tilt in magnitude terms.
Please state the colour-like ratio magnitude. -5.89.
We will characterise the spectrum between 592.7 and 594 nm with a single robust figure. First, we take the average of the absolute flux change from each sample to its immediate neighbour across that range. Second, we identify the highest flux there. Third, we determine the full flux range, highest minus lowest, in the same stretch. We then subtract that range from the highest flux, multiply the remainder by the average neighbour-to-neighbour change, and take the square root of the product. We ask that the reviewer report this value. 2.24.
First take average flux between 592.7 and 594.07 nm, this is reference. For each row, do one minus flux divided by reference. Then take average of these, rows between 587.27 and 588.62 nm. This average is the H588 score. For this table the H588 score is -0.013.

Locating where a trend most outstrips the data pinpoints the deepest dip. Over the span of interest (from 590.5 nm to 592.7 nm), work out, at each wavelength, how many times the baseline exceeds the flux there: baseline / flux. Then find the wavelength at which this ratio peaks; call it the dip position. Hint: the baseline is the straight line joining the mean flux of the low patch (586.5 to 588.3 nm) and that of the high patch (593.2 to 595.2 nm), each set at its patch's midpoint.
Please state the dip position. 592.291 nm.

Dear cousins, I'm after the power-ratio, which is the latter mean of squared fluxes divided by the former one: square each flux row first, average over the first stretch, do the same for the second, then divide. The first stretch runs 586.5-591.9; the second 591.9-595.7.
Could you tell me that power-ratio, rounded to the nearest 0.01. 1.03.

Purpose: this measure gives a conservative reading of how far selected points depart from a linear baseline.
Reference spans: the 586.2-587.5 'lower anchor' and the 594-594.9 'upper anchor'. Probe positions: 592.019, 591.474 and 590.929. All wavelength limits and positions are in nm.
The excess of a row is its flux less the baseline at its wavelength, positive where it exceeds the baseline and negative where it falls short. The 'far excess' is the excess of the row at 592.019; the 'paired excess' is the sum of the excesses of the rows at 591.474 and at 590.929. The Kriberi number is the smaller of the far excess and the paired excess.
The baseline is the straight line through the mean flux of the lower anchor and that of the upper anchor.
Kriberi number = -1.1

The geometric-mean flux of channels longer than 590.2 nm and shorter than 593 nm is 22.2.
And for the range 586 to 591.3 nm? 22.0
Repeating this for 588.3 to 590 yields 20.3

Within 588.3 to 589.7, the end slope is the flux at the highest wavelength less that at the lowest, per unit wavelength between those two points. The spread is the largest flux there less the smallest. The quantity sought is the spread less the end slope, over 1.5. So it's 0.6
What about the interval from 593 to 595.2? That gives 0.5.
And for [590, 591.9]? 0.8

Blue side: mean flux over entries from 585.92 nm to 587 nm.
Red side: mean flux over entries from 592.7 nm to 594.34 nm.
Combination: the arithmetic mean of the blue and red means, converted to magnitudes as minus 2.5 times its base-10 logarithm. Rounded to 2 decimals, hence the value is -3.38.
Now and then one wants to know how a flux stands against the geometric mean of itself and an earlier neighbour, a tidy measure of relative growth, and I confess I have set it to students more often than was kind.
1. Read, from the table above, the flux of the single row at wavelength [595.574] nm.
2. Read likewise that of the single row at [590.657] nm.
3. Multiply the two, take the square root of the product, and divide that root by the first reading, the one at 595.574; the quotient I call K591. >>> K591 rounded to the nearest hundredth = 0.99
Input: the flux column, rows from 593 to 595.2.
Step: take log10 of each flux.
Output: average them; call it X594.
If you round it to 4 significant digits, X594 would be 1.356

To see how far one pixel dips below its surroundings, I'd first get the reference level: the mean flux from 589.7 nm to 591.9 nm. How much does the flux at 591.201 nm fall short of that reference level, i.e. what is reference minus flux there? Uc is -0.8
